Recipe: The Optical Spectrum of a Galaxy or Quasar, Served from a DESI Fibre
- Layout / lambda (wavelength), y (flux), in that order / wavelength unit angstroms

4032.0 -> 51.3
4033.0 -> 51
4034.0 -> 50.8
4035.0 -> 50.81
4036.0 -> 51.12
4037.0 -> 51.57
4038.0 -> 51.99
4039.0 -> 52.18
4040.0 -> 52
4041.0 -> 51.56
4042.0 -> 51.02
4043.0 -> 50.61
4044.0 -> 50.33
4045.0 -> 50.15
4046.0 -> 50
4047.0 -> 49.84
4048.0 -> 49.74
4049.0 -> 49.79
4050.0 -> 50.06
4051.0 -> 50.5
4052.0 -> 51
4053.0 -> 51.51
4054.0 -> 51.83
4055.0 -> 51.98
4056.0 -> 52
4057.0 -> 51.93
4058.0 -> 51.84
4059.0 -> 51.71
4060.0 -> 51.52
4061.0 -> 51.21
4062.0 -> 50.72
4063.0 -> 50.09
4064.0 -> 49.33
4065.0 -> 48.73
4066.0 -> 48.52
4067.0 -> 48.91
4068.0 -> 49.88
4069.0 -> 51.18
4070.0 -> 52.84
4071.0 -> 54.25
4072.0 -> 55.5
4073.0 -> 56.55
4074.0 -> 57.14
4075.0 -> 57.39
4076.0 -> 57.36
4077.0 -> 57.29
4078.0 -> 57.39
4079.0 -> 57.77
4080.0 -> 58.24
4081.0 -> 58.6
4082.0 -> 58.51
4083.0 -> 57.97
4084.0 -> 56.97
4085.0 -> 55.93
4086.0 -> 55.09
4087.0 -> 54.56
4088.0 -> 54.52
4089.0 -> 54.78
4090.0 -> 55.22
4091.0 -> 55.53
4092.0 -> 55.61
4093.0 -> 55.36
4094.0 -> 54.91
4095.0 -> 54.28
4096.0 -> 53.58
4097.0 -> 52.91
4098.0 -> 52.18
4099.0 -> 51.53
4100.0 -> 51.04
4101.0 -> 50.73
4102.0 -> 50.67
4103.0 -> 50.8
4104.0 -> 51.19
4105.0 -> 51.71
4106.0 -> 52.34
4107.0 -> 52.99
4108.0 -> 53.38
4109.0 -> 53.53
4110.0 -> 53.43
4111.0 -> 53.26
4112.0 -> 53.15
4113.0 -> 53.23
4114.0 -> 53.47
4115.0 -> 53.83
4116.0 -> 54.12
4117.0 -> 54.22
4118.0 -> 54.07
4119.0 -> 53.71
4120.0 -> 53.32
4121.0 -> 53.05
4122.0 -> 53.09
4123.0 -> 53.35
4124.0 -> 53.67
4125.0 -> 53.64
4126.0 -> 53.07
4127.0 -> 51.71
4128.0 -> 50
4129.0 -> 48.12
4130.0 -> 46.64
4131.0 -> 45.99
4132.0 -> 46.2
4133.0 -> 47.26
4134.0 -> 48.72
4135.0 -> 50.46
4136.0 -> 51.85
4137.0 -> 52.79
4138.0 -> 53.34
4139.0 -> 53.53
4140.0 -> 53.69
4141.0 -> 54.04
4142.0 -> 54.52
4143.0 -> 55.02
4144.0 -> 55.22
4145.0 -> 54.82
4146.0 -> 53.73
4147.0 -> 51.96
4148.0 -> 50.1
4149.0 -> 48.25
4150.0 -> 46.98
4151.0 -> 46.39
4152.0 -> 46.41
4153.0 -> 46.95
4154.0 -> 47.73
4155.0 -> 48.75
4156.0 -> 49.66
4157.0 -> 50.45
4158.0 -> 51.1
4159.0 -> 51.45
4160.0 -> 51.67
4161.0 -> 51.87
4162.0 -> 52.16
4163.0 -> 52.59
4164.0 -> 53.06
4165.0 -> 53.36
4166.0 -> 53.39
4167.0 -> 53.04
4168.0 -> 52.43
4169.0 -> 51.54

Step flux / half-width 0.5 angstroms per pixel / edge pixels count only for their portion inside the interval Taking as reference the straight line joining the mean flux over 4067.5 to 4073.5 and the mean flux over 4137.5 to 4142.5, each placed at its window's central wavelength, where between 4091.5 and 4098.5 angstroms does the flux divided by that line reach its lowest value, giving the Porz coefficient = 4098.0 angstroms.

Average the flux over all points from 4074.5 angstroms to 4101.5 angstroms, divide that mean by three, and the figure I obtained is 18.5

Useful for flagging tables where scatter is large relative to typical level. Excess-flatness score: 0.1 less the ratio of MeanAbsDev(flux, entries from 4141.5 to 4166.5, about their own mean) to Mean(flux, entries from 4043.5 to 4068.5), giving 0.053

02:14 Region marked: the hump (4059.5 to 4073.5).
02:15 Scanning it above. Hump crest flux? 56.55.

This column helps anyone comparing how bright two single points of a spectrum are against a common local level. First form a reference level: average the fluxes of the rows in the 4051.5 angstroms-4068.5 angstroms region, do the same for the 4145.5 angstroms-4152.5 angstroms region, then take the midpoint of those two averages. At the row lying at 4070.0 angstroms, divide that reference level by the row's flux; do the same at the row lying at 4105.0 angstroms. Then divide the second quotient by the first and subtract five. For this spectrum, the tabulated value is -3.98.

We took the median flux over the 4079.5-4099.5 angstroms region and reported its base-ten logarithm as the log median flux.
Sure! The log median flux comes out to 1.74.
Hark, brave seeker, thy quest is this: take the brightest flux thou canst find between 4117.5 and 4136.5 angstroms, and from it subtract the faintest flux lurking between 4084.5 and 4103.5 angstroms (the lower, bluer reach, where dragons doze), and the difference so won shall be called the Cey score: 3.4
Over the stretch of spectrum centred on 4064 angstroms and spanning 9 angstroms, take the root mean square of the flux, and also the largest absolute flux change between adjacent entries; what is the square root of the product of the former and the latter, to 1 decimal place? 7.0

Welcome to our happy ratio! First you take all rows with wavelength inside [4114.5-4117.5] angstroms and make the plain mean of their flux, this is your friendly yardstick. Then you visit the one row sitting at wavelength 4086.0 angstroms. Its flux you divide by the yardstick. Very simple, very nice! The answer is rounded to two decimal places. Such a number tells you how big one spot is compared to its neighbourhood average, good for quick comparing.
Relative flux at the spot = 1.02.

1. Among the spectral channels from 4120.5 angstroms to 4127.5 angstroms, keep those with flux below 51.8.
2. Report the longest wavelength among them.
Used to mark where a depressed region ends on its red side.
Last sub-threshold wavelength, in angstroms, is 4127.0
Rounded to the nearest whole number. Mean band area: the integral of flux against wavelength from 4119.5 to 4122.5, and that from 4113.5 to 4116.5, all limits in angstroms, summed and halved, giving 160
